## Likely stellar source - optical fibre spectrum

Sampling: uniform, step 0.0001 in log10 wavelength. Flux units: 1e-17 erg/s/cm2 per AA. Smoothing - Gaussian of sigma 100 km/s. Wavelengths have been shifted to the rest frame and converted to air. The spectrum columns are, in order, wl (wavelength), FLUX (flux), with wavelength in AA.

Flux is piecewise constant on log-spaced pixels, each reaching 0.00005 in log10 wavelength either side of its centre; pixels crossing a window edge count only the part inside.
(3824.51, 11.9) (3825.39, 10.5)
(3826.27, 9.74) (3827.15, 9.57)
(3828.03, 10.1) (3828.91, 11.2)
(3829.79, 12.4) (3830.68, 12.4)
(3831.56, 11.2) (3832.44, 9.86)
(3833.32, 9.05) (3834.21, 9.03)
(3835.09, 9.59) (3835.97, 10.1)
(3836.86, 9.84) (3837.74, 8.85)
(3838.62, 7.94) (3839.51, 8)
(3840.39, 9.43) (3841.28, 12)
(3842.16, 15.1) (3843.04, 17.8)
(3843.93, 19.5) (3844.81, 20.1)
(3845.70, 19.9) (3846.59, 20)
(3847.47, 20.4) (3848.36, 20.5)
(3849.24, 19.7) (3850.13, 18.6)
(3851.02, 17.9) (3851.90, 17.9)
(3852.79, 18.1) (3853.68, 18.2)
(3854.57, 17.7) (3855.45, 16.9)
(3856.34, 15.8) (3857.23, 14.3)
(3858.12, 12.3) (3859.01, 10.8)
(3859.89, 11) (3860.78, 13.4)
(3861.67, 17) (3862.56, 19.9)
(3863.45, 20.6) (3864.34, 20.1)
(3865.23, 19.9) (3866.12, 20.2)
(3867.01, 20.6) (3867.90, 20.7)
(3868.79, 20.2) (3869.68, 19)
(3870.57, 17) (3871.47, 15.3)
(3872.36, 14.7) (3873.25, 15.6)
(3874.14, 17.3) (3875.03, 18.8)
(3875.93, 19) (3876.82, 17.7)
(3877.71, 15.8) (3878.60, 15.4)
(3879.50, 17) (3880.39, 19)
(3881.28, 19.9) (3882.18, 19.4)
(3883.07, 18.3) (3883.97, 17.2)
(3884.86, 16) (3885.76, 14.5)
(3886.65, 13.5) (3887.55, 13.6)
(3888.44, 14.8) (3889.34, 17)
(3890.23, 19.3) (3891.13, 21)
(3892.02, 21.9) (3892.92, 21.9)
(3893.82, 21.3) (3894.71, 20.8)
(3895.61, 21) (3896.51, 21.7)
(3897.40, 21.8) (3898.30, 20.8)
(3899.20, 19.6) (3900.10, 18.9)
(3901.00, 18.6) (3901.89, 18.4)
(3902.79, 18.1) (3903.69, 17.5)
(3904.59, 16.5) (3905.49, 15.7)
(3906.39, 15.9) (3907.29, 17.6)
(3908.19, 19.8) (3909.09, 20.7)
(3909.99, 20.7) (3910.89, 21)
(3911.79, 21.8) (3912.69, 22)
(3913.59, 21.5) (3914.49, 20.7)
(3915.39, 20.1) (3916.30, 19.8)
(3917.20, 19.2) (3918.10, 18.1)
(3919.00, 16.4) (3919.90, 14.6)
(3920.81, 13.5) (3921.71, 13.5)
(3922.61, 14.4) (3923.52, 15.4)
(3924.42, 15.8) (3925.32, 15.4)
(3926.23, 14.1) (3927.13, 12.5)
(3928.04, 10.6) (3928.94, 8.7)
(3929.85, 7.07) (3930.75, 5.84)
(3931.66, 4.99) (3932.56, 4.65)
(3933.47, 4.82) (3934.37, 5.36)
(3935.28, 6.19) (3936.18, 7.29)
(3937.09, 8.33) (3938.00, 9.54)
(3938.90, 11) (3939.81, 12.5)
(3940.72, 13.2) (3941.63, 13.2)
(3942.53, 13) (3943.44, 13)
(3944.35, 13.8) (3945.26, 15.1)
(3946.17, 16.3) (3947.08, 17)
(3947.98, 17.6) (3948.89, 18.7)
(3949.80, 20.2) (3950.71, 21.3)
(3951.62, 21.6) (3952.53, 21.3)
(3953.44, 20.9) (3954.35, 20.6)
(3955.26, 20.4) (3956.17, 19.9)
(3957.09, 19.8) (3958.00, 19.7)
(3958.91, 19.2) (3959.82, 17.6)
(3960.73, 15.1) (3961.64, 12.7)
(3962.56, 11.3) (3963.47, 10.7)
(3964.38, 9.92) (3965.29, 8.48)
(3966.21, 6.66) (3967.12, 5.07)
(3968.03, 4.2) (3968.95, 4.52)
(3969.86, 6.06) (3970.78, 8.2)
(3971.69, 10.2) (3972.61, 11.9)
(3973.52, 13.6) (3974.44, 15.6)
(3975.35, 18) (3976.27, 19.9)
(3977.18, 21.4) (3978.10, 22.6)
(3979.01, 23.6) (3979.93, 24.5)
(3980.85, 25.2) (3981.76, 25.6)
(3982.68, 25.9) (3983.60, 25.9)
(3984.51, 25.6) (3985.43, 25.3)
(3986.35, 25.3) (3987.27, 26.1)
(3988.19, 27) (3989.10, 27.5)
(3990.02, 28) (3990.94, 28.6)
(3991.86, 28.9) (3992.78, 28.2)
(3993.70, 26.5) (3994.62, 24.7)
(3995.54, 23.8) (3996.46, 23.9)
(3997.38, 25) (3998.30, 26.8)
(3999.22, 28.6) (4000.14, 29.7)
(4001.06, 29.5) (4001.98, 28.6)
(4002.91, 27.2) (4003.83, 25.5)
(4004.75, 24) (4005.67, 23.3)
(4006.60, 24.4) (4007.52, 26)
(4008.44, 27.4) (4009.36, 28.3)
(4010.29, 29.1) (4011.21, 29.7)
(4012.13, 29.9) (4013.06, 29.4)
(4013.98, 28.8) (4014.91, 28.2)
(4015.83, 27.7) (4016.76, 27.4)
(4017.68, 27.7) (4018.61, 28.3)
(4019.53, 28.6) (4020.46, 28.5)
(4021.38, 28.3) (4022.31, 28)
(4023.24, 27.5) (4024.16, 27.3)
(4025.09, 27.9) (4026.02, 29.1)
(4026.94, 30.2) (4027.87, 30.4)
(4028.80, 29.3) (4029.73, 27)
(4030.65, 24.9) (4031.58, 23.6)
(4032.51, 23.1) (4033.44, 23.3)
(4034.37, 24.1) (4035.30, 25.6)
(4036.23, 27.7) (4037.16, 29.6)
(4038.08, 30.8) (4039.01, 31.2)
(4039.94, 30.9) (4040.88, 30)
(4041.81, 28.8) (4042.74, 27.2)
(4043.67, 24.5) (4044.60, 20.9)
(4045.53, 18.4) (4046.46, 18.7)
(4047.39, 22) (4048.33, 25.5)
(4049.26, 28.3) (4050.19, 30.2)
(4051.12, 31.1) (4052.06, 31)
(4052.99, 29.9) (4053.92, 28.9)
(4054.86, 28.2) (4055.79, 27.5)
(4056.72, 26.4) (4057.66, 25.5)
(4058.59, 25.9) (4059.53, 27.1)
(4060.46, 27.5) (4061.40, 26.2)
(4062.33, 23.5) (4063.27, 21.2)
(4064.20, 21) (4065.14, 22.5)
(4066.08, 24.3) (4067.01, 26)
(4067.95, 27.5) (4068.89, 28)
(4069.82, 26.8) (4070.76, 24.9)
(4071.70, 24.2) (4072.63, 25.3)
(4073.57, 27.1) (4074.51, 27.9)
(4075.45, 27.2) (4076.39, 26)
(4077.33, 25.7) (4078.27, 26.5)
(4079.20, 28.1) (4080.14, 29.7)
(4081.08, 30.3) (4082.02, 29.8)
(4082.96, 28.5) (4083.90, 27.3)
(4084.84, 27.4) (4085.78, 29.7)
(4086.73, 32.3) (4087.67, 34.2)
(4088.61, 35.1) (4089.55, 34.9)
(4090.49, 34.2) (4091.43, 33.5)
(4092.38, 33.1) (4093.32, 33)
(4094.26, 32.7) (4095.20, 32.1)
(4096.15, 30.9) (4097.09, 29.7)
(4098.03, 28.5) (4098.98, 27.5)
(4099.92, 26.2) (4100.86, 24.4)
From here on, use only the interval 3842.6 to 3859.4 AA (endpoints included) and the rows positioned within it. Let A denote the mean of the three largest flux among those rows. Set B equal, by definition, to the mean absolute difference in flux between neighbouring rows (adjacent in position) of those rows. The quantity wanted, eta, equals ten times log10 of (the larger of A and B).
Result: 13.1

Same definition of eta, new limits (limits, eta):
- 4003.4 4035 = 14.8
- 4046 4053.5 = 14.9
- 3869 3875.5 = 12.6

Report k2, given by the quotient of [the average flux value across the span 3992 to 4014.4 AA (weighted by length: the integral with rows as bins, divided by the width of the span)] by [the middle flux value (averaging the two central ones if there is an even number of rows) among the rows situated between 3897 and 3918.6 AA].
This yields 1.37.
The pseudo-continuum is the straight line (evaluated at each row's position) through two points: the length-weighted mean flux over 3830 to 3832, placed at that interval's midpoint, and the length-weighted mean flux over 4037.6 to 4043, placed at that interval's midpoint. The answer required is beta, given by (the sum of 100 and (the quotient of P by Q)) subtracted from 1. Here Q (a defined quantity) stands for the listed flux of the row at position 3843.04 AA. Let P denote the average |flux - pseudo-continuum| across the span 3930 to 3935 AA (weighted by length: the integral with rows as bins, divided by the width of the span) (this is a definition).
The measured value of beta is -99.9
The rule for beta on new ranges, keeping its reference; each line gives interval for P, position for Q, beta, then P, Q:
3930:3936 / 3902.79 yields -99.8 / 15.2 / 18.1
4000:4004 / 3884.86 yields -99.1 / 1.9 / 16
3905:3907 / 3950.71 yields -99.1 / 2.4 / 21.3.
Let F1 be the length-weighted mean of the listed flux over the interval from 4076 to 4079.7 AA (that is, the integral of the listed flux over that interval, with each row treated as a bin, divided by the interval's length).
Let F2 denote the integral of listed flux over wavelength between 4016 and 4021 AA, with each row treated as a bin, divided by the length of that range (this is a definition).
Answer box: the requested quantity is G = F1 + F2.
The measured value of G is 55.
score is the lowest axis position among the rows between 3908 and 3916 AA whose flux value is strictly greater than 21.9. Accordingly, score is 3912.69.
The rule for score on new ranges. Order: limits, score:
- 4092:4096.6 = 4092.38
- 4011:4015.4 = 4011.21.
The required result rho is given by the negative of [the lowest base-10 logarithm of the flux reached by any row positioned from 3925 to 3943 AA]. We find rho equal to -0.7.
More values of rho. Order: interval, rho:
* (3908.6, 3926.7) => -1.1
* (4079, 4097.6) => -1.4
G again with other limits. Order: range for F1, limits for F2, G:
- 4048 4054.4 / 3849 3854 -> 48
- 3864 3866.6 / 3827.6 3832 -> 32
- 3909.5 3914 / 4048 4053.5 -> 51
